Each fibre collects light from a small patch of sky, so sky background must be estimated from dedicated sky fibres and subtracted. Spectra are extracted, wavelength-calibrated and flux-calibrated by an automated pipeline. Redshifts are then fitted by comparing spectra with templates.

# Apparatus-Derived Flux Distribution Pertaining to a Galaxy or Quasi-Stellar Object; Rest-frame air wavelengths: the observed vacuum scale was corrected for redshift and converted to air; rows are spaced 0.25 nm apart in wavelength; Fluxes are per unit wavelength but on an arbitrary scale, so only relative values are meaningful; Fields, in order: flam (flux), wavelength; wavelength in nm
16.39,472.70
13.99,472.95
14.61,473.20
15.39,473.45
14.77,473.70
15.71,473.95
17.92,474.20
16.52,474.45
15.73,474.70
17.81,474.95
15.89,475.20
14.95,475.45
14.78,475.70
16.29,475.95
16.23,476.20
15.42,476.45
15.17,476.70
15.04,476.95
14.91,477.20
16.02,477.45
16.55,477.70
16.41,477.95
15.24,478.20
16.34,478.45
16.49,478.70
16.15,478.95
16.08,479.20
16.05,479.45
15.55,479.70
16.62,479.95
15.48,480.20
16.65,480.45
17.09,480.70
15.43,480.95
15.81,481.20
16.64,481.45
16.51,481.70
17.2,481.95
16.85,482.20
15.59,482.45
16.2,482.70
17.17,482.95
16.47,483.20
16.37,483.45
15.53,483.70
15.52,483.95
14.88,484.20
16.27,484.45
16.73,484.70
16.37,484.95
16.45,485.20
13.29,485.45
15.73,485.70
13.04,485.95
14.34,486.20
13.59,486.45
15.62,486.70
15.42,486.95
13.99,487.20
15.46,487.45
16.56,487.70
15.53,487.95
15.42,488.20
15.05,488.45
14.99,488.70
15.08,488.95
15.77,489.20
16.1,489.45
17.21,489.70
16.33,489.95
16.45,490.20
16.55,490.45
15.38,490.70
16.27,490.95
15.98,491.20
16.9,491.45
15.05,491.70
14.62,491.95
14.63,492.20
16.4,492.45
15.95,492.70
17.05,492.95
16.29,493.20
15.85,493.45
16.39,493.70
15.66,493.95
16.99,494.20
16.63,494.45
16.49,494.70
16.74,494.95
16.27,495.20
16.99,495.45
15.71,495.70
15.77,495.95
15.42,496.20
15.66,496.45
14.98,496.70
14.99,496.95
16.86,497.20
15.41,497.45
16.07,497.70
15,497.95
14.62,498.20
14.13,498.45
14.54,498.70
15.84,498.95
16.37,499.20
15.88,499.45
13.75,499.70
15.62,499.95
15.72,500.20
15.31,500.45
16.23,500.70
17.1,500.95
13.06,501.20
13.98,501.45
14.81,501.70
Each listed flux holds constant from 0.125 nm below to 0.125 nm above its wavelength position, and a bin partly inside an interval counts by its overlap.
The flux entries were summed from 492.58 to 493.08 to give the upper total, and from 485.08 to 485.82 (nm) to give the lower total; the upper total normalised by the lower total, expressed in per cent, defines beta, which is 73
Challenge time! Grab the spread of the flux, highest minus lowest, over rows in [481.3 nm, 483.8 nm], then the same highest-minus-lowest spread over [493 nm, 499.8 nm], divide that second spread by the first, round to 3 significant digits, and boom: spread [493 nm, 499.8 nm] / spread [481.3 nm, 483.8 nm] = 1.94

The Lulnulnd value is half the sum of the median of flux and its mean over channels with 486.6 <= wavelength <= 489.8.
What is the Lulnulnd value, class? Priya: 15.5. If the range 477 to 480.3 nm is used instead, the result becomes 16.0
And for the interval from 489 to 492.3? 16.0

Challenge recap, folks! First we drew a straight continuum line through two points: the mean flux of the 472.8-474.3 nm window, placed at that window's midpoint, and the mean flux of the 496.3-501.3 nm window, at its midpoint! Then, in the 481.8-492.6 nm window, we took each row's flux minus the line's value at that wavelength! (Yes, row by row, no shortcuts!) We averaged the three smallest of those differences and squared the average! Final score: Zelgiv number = 4.3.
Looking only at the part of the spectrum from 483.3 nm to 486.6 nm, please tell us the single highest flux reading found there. 16.73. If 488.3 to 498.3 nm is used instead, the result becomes 17.21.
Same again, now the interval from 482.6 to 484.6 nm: 17.17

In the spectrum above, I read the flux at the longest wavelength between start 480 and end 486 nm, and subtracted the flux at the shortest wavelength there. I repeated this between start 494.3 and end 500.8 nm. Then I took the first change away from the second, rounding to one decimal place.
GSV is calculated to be 2.0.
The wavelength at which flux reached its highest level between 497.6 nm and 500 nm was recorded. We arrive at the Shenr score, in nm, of 499.20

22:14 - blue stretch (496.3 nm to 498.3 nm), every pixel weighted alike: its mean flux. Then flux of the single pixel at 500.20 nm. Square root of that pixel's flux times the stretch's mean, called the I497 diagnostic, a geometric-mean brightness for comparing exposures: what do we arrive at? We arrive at 15.6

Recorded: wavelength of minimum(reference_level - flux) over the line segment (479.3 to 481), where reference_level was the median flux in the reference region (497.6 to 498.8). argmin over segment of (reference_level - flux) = 480.70 nm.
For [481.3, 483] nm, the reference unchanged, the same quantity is 481.95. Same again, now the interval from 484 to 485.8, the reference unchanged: 484.70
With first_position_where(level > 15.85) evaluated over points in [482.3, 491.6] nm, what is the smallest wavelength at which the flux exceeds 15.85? 482.70 nm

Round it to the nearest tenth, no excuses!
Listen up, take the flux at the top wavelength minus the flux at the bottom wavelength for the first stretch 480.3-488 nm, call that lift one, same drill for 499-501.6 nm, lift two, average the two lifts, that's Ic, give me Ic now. -1.8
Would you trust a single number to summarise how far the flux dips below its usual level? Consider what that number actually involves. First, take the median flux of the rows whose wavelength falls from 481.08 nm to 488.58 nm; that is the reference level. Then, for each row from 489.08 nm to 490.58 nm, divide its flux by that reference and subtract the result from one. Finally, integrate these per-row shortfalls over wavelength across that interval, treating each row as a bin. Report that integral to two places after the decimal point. -0.07 nm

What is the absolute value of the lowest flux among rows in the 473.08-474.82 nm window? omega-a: 14.6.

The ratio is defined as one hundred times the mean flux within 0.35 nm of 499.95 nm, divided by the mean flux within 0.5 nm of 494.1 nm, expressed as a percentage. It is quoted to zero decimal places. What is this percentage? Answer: 92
